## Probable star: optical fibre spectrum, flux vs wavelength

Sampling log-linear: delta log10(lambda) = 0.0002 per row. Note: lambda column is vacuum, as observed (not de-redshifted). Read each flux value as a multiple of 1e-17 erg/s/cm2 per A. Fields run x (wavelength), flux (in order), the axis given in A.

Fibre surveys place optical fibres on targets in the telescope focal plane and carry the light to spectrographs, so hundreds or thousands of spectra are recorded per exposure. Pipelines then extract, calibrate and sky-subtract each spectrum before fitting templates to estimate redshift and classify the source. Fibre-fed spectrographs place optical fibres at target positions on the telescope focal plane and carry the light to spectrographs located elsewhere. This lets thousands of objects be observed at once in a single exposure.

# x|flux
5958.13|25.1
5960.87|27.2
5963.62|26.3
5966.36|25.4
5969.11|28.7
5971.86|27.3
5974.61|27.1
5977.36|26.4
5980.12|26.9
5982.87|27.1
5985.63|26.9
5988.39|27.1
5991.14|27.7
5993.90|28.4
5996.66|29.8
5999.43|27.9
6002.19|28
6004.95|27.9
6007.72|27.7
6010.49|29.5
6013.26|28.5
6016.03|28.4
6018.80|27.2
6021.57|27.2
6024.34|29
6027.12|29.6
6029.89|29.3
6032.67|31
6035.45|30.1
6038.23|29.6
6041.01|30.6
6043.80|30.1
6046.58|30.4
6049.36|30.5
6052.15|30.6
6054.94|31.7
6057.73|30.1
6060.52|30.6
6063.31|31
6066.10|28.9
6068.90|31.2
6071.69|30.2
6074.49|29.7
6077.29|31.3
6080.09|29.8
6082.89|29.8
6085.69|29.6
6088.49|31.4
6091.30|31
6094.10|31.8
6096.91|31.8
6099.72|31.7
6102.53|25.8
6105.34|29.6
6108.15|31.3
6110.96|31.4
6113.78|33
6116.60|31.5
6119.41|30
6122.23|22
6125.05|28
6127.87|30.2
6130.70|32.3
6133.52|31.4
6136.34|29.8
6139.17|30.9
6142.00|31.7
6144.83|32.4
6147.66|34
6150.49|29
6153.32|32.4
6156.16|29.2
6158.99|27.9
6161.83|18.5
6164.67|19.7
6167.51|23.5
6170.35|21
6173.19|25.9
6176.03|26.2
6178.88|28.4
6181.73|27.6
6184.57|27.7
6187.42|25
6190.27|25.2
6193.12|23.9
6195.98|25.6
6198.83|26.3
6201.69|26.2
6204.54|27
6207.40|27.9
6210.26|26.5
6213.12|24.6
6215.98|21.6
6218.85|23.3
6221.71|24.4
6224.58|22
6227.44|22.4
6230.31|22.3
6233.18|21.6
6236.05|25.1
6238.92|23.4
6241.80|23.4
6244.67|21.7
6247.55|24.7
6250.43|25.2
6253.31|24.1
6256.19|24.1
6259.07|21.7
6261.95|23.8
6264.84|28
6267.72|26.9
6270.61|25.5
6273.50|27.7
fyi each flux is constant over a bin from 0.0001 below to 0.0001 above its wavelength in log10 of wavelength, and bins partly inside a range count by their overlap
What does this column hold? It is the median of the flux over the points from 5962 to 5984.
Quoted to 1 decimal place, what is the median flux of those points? 27.0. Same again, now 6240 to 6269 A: 24.1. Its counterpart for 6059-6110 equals 30.8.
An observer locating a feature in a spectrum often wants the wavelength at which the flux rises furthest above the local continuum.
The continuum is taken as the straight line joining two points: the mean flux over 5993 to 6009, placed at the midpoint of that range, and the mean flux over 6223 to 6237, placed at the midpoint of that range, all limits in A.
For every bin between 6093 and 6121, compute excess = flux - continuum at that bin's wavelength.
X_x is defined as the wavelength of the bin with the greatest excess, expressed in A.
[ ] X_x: 6113.78 A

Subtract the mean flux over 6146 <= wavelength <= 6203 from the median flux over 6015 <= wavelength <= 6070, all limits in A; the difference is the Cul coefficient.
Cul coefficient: 3.9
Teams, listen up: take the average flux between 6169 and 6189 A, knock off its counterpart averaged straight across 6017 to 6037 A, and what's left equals -3.1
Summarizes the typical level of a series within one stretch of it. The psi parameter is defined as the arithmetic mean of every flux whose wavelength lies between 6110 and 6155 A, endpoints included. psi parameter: 30.6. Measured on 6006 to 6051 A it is 29.3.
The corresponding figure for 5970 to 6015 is 27.8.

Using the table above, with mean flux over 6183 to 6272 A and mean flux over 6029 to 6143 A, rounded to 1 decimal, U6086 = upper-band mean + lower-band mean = 54.9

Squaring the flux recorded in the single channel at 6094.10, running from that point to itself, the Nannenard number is 1011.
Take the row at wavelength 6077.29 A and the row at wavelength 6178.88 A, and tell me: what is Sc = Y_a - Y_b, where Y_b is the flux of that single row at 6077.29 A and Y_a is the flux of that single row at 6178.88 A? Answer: -2.9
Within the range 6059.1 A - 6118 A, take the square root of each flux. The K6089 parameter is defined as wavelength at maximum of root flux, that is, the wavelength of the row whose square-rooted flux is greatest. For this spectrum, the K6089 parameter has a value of 6113.78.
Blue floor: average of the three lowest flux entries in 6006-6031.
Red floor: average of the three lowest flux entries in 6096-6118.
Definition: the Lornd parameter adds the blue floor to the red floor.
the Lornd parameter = 56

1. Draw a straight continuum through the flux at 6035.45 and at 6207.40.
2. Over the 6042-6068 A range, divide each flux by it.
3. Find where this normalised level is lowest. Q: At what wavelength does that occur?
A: 6066.10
